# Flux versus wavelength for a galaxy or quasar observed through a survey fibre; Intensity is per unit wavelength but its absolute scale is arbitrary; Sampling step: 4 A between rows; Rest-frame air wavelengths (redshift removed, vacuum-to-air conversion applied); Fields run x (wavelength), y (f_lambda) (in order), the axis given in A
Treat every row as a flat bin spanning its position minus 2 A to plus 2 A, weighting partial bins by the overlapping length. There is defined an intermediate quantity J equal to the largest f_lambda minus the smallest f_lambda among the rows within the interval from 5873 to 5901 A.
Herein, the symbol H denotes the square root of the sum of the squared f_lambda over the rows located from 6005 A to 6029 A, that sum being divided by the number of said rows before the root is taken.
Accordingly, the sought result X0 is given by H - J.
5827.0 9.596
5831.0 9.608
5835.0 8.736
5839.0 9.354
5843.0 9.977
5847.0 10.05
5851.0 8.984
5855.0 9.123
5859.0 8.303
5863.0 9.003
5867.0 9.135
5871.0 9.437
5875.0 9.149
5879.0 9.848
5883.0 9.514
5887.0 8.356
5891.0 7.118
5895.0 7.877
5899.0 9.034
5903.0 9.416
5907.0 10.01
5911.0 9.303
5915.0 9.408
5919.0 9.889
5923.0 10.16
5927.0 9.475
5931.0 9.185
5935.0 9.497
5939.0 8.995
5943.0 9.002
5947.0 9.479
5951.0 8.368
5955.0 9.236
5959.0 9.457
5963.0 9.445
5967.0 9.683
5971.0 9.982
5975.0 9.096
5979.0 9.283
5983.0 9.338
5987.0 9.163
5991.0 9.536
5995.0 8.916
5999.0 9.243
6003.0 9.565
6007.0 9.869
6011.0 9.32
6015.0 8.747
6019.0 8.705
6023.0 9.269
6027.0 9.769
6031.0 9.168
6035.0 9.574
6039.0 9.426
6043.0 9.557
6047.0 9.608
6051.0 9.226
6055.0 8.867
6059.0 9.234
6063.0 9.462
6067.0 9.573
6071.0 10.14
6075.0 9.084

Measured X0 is 6.6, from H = 9.29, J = 2.7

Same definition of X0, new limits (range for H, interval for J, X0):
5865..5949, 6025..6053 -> 8.6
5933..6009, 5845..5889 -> 7.6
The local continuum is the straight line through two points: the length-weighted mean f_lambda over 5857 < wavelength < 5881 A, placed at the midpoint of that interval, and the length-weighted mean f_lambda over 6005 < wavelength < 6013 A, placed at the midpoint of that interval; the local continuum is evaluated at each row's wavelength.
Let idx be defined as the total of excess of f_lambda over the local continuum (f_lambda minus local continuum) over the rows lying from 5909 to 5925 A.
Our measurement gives 1.6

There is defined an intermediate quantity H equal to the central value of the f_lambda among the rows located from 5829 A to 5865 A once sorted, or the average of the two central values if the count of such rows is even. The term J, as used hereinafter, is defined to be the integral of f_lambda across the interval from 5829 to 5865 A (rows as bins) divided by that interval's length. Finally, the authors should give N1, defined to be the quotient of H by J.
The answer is 0.99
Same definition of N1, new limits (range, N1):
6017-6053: 1.01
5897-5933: 0.99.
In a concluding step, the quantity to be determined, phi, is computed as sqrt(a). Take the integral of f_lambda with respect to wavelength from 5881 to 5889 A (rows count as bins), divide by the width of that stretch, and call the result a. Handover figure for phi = 2.99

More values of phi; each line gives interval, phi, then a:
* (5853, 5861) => 2.95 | 8.7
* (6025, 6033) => 3.08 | 9.5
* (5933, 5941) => 3.04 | 9.2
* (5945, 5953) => 2.99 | 8.9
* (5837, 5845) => 3.11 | 9.7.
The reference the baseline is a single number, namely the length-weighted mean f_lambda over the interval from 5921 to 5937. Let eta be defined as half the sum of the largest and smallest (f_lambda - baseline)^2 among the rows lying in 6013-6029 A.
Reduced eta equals 0.4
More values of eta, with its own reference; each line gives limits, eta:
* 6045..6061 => 0.3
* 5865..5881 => 0.1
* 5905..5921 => 0.1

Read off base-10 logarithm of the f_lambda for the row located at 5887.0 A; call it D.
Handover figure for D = 0.922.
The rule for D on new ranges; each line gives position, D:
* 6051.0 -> 0.965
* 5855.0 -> 0.960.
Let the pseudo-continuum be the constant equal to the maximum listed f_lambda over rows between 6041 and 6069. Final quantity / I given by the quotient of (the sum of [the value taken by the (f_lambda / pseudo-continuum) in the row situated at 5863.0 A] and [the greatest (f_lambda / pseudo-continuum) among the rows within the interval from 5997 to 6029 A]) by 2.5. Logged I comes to 0.786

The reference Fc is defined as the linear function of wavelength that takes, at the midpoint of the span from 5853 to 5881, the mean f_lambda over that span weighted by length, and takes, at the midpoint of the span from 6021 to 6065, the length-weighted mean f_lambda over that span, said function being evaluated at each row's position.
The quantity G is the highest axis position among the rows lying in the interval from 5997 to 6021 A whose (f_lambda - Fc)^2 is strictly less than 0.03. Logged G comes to 6011.0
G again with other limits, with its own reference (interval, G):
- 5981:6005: 5999.0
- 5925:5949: 5931.0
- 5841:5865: 5863.0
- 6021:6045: 6039.0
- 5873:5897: 5875.0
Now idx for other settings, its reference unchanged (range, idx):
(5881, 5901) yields -4.2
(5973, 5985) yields -0.8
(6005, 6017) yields -0.9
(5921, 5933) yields 0.8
